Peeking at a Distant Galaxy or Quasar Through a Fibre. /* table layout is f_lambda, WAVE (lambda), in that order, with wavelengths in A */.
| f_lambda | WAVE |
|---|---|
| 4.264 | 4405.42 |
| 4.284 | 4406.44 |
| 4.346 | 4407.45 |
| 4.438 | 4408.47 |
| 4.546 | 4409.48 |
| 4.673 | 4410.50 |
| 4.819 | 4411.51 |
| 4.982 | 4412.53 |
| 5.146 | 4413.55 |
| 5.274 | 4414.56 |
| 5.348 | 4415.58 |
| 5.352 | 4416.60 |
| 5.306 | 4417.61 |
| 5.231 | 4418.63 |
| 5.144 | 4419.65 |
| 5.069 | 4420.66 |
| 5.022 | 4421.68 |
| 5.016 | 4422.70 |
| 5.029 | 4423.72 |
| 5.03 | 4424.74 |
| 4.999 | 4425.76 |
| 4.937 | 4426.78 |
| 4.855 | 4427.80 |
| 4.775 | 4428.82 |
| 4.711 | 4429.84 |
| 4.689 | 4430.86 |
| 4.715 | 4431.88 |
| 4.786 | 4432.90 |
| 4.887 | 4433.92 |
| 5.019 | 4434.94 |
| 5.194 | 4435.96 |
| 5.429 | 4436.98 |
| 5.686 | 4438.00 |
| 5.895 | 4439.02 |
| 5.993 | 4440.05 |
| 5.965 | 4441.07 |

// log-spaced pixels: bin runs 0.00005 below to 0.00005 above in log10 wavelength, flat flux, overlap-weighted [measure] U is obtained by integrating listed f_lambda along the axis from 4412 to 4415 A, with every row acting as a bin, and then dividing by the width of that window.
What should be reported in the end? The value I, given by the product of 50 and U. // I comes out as 256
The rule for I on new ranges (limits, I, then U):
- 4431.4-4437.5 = 251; 5.0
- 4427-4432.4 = 238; 4.8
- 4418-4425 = 254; 5.1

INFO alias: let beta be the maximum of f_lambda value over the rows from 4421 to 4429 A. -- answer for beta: 5.03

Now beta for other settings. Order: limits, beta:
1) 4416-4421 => 5.352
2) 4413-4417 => 5.352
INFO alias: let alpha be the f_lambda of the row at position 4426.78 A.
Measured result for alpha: 4.937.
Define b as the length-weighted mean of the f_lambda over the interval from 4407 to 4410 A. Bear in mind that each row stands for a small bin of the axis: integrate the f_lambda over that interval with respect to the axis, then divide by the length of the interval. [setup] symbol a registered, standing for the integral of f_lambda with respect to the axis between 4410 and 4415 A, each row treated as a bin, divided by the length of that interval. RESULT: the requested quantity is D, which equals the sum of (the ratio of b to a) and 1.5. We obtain 2.39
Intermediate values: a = 4.98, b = 4.44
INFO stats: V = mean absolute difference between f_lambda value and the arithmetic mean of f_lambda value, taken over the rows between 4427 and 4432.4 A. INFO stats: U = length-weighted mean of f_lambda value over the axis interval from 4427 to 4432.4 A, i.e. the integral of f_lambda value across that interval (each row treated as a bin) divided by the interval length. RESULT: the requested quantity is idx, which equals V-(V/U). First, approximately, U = 4.8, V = 0.05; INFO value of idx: 0.04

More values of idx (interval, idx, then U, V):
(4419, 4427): 0.03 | 5.0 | 0.04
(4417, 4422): 0.07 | 5.2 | 0.09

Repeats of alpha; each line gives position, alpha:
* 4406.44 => 4.284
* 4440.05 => 5.993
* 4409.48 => 4.546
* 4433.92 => 4.887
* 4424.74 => 5.03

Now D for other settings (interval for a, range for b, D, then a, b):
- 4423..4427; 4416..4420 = 2.55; 5.00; 5.26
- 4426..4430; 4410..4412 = 2.48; 4.84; 4.76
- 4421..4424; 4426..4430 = 2.46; 5.02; 4.84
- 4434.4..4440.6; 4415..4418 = 2.46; 5.54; 5.34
